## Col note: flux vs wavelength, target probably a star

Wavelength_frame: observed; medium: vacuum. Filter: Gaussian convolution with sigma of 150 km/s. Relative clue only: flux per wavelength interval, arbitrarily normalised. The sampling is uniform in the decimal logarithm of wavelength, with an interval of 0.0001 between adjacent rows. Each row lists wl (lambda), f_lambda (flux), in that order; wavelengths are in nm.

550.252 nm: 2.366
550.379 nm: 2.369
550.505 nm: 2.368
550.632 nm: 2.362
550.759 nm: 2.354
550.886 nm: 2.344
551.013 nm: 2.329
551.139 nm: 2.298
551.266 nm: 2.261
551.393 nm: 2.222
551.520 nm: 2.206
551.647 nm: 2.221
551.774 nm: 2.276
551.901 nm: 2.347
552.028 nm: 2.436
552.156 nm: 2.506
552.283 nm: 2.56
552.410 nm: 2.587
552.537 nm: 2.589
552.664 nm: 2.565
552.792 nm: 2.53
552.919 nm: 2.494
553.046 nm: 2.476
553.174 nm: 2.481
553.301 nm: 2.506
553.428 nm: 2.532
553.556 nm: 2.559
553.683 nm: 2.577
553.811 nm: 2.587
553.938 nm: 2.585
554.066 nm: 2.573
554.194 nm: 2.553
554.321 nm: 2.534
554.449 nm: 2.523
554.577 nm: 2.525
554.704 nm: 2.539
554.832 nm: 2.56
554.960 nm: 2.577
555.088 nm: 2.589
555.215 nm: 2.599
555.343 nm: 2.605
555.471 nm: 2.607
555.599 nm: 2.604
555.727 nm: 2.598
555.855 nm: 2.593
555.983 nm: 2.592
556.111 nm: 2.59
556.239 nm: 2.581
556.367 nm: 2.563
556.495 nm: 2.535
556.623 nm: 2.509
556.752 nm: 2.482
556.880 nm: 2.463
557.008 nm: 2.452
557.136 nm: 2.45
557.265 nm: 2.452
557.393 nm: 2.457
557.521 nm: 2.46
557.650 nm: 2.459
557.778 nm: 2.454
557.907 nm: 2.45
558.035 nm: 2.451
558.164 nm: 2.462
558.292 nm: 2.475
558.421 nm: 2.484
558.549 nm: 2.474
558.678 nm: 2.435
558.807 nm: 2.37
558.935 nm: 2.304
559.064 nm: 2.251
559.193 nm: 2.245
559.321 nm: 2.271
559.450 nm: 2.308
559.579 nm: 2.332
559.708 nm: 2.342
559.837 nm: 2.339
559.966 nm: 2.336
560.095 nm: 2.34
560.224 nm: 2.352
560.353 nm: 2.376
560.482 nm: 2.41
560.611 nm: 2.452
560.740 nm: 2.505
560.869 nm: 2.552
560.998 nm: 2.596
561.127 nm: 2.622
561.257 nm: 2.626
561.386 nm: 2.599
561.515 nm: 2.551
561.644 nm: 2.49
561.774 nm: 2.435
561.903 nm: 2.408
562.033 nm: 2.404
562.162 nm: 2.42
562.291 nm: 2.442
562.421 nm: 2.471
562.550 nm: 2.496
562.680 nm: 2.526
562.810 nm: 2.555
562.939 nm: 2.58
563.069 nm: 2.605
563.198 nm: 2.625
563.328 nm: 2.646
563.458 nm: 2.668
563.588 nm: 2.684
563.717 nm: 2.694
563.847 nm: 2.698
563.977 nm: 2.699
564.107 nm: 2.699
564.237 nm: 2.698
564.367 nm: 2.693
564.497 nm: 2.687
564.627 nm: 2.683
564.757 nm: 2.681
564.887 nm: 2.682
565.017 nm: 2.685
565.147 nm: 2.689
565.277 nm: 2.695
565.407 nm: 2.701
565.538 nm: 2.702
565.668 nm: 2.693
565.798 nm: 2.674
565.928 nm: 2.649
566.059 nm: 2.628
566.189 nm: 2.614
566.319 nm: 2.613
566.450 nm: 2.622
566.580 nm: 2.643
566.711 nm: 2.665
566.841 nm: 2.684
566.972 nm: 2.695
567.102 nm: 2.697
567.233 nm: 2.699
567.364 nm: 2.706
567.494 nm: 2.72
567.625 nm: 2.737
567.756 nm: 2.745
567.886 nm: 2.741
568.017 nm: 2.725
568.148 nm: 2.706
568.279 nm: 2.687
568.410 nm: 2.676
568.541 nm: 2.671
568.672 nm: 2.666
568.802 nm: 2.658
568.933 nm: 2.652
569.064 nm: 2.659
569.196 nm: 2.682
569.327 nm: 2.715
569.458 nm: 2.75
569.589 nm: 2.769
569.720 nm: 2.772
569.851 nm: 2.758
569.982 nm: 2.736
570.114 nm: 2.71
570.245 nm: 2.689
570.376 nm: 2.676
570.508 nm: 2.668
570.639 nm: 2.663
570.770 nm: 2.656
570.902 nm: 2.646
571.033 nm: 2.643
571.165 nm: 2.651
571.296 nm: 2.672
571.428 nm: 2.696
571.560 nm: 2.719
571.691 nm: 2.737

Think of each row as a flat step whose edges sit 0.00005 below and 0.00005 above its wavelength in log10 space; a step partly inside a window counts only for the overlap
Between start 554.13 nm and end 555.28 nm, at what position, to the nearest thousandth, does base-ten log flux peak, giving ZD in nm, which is 555.215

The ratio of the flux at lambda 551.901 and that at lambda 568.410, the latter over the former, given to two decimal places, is 1.14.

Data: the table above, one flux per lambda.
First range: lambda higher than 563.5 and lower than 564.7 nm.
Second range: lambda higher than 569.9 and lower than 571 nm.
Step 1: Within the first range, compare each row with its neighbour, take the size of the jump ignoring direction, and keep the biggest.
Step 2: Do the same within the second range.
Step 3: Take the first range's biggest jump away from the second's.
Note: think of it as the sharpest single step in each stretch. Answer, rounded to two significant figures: 0.016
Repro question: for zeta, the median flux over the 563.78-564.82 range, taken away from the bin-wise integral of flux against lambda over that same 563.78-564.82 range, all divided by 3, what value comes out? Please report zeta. 0.034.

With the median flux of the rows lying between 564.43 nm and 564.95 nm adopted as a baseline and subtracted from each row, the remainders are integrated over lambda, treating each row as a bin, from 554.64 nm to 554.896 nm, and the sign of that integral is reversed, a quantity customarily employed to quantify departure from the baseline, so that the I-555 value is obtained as 0.034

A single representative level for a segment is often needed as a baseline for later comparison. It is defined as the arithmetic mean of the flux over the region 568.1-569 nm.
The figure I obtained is 2.67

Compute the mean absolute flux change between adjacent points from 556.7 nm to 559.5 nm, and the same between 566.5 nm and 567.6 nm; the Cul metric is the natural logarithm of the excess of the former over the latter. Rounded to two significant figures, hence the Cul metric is -4.9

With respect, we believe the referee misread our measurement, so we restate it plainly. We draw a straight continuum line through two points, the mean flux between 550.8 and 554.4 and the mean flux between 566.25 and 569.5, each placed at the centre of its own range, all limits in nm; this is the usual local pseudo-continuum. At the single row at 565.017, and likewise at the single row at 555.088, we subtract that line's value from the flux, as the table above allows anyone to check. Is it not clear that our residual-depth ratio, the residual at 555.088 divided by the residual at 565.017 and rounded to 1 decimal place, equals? 2.4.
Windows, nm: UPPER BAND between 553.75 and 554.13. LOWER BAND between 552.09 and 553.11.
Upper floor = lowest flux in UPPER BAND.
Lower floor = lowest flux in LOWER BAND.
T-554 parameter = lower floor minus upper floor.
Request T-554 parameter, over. -0.097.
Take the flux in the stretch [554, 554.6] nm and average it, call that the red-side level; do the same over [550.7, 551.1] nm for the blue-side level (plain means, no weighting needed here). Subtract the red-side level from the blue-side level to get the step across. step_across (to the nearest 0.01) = -0.20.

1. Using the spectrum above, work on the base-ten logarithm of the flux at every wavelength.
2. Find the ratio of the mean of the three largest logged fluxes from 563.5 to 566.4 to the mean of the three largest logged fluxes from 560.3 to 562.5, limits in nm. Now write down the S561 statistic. 1.03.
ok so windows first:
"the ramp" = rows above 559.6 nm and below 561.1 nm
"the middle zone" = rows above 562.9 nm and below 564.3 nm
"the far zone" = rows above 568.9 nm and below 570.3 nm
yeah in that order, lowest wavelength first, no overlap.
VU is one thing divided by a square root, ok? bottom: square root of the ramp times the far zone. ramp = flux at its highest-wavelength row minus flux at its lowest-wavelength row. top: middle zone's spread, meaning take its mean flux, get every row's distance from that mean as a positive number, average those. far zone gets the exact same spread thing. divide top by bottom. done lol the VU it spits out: 0.38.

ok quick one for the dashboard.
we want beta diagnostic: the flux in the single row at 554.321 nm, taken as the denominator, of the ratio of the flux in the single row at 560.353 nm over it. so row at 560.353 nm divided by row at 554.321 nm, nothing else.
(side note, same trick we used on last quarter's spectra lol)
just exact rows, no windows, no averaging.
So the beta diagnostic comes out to 0.94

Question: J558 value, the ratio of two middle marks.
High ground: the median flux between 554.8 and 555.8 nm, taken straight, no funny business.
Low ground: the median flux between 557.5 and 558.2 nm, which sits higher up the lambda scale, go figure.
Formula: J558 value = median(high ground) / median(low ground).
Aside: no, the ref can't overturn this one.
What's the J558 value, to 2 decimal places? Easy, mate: 1.06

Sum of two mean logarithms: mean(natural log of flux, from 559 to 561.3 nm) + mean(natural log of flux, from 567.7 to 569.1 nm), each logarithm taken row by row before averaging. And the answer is 1.86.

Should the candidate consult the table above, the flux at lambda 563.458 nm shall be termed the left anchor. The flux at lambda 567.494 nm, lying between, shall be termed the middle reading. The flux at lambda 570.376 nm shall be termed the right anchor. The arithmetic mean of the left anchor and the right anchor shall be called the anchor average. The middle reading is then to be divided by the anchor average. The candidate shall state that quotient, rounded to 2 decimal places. 1.02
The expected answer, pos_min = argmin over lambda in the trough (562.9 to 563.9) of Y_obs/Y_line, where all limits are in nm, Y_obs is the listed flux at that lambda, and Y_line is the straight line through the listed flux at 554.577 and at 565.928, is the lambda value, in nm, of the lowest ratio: 562.939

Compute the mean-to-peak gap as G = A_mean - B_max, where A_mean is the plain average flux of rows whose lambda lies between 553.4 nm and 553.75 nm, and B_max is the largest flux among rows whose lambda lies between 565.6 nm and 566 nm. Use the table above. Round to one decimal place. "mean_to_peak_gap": -0.1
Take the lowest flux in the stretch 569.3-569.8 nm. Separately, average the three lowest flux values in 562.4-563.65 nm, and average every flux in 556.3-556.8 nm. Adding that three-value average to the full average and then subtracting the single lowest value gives 2.30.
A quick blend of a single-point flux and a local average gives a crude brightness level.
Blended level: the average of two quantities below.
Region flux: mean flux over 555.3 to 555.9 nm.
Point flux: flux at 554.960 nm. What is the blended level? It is 2.59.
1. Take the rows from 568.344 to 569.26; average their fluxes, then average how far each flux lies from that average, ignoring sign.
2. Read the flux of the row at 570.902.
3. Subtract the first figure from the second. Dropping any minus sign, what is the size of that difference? 2.637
